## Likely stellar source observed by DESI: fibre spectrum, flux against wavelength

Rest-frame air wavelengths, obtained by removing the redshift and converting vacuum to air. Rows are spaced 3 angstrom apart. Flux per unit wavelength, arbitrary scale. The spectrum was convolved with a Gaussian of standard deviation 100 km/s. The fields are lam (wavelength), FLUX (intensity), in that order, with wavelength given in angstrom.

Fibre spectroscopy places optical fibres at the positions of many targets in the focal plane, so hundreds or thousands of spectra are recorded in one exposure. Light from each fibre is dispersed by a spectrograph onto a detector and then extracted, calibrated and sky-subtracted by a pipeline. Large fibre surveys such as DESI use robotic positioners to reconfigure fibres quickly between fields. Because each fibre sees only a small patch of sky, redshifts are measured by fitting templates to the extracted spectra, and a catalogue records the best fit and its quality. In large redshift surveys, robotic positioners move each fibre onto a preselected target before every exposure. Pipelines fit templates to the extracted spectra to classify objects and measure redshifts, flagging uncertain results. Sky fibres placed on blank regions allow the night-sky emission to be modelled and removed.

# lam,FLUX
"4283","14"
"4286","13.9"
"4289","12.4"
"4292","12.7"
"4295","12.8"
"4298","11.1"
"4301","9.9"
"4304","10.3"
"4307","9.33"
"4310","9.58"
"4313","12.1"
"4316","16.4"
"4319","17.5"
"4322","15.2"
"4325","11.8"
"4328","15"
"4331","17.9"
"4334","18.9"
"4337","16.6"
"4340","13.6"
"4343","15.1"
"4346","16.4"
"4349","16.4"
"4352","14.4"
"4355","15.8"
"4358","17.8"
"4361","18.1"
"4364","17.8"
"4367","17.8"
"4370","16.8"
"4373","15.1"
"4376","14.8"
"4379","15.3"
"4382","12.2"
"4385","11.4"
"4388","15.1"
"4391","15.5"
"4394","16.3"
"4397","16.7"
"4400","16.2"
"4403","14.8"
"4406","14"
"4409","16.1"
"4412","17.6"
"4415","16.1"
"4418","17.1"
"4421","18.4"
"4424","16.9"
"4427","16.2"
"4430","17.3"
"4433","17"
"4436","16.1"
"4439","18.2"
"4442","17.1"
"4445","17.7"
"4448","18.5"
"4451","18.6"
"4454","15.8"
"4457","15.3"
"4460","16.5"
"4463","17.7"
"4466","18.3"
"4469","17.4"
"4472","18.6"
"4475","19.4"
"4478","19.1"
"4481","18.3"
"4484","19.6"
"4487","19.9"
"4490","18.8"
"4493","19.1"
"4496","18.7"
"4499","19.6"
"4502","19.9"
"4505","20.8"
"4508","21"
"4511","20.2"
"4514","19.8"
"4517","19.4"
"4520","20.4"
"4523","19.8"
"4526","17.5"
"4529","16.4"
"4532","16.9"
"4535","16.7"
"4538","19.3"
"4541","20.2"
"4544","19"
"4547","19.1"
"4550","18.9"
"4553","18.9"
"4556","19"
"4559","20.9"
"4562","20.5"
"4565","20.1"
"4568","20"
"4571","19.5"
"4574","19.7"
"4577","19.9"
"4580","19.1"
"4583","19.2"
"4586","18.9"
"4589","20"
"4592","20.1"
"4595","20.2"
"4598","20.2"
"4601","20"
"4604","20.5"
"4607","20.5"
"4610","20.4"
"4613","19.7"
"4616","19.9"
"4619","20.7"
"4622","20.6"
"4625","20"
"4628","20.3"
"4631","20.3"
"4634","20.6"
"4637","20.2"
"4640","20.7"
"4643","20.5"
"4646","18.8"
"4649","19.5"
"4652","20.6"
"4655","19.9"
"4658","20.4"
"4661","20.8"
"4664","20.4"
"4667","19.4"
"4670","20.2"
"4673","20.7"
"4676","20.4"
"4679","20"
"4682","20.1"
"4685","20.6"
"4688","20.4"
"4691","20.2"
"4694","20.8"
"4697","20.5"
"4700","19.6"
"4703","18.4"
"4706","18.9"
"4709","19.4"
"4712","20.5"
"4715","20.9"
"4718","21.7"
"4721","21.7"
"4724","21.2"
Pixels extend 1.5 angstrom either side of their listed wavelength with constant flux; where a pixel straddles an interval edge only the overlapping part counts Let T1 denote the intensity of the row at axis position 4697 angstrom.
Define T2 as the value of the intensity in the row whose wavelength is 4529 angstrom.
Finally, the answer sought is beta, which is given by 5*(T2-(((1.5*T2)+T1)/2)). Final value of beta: -31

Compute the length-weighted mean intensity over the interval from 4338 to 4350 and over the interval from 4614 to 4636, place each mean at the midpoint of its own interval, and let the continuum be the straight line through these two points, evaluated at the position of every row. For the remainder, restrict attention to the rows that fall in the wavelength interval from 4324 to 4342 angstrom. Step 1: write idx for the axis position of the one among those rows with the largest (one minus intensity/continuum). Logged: 4325 angstrom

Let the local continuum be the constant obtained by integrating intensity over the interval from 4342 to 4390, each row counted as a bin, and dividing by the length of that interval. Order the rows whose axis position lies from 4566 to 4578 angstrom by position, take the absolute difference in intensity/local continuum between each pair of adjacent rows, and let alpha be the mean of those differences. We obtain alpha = 0.02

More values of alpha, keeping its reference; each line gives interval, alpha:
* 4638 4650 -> 0.06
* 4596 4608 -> 0.01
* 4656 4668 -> 0.04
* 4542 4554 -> 0.01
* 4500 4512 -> 0.04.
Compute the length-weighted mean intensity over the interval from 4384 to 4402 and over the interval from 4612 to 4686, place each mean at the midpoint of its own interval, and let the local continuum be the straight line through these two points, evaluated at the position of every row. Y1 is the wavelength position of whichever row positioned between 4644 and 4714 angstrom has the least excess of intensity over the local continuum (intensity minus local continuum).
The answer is 4703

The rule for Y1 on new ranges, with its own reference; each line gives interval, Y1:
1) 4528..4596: 4529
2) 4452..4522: 4457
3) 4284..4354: 4307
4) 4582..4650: 4646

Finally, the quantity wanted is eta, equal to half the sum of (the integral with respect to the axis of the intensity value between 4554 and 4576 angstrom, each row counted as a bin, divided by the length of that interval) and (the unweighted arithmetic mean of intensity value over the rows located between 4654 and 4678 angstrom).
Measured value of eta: 20.1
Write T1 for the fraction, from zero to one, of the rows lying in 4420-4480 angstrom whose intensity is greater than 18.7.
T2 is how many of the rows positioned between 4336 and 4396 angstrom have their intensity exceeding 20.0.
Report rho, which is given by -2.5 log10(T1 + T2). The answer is 2.5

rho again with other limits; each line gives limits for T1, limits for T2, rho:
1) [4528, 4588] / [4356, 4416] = 0.2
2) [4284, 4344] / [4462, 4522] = -1.5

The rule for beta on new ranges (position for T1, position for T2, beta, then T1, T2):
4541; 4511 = -25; 20.2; 20.2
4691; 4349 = -30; 20.2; 16.4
